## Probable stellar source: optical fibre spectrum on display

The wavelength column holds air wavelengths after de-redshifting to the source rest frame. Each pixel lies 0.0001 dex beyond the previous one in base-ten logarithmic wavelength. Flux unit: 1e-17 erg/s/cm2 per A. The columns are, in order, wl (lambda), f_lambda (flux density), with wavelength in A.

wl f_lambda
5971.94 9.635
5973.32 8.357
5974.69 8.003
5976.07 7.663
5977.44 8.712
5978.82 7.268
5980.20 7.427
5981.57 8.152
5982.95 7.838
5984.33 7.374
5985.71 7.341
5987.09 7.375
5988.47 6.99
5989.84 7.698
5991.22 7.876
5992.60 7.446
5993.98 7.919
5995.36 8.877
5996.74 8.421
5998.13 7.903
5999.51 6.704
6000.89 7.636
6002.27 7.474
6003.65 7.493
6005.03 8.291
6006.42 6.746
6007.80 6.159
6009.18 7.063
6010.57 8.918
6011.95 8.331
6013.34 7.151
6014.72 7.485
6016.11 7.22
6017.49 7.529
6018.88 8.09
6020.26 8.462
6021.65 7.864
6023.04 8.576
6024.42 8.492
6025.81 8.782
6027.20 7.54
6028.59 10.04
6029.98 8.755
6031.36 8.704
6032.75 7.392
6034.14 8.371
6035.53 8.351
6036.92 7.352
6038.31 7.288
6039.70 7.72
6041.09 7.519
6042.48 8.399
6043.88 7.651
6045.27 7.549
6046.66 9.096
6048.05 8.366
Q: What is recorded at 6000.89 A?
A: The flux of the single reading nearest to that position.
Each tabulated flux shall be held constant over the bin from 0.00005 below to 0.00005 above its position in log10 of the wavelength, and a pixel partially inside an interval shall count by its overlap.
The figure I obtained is 7.636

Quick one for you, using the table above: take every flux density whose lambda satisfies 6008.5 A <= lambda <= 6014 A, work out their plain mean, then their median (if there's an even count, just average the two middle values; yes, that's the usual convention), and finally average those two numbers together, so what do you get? 7.80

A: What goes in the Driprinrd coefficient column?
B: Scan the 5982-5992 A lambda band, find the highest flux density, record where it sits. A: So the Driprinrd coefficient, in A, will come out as 5991.22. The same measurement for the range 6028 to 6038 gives 6028.59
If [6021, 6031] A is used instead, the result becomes 6028.59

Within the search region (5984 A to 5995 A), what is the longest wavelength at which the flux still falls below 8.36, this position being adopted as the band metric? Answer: 5993.98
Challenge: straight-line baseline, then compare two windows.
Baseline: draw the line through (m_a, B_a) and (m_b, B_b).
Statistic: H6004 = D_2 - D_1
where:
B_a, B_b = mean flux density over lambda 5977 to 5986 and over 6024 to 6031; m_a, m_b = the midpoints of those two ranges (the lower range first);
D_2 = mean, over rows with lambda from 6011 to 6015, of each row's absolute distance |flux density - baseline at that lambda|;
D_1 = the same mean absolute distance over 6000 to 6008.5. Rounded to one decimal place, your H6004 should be -0.2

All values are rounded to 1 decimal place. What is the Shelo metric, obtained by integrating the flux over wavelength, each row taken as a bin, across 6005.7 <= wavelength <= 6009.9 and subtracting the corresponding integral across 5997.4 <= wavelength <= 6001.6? -3.1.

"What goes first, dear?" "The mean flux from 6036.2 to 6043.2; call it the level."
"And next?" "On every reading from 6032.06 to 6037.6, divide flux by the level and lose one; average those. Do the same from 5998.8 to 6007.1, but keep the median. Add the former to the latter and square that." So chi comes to 0.0000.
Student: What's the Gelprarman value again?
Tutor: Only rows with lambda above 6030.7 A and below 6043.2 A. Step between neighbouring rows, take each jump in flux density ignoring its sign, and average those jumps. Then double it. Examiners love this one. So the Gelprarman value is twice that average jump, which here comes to 1.22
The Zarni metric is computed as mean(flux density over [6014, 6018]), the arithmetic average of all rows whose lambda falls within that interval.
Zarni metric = 7.41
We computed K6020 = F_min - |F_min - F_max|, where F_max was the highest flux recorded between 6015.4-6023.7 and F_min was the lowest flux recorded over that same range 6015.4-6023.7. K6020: 5.86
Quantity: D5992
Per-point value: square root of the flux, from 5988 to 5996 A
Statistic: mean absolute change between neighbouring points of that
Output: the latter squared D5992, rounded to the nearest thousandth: 0.010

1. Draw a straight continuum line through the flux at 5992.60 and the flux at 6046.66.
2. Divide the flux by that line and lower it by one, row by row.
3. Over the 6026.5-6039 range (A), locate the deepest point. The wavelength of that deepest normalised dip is 6038.31 A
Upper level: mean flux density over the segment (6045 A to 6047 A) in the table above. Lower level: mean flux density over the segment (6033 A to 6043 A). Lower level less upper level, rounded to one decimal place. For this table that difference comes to -0.5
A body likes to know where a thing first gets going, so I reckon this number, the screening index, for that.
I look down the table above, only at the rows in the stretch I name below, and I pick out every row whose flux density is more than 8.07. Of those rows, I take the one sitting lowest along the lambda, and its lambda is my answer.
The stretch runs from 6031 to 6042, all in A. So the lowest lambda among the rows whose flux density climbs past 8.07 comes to 6031.36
